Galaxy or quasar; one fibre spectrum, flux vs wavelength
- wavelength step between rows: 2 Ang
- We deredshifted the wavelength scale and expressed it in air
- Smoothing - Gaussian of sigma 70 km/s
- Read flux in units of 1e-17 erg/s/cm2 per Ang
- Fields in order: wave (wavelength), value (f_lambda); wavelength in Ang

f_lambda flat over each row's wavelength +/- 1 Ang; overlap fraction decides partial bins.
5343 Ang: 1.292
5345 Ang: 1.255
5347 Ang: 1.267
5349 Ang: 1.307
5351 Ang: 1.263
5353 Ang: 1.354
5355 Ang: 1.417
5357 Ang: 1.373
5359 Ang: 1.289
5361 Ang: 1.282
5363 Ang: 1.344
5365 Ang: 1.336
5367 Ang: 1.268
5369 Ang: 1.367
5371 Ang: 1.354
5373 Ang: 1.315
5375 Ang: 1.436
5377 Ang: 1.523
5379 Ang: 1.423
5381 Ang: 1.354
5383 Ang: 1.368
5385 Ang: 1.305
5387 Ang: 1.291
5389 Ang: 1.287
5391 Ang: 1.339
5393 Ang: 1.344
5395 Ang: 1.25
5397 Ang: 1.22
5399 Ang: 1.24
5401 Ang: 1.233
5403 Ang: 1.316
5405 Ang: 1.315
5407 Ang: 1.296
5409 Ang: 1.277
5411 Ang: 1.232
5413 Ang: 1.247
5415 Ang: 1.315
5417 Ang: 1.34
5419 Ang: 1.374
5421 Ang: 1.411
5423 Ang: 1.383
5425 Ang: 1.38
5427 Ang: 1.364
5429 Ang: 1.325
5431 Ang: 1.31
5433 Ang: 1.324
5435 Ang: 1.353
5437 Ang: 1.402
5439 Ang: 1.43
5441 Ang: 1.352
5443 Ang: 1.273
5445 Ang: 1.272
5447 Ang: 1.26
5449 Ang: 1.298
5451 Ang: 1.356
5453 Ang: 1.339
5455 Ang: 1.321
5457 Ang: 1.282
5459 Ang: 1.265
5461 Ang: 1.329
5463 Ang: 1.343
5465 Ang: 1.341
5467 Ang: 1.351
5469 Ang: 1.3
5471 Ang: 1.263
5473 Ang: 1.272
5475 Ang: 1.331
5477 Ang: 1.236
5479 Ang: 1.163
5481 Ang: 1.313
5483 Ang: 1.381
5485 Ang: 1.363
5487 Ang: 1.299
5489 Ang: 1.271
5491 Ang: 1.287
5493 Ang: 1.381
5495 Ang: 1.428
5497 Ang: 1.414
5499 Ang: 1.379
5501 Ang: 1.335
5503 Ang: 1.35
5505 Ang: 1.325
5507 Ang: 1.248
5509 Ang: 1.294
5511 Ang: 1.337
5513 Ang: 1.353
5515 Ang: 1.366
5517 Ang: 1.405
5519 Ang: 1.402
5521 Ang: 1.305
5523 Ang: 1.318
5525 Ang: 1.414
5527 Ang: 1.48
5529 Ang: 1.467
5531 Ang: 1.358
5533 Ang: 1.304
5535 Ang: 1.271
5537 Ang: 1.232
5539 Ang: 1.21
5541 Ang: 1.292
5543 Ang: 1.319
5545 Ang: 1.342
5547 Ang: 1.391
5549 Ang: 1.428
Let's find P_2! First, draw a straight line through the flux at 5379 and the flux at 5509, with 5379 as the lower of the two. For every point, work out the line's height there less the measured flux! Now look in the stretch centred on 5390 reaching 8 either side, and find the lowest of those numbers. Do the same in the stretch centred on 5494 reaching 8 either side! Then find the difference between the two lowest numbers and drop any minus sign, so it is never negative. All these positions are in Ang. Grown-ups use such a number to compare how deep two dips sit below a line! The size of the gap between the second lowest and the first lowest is 0.17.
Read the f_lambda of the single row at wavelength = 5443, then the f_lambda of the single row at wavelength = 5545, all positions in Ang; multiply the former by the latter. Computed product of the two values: 1.71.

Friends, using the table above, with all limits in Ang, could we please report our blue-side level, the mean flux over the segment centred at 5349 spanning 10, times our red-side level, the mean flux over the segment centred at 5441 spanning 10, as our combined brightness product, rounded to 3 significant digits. 1.74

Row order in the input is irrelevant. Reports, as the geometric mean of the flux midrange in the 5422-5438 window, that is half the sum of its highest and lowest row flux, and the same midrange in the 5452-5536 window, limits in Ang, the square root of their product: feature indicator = 1.34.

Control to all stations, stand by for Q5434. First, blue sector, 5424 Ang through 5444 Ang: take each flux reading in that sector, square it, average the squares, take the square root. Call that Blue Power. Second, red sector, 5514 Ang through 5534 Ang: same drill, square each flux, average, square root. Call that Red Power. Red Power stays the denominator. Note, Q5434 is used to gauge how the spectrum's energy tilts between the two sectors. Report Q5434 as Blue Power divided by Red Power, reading 0.98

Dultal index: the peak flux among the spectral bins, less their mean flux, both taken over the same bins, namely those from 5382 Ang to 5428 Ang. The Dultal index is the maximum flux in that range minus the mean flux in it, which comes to 0.10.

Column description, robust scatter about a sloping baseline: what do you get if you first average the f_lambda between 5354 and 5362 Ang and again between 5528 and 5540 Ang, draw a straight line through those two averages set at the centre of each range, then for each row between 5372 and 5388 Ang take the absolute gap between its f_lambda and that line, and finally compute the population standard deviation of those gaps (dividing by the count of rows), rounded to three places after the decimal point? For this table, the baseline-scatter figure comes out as 0.054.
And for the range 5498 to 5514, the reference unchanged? 0.019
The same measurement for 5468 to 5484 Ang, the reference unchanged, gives 0.045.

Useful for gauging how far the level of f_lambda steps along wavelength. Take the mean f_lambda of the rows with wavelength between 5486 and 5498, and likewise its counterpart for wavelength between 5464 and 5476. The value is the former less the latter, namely 0.04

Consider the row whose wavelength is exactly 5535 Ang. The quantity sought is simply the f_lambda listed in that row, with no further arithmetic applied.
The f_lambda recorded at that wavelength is 1.271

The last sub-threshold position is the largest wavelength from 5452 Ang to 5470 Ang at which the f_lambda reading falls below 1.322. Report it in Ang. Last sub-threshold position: 5469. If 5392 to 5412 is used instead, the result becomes 5411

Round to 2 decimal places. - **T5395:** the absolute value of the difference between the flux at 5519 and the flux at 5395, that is 0.15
